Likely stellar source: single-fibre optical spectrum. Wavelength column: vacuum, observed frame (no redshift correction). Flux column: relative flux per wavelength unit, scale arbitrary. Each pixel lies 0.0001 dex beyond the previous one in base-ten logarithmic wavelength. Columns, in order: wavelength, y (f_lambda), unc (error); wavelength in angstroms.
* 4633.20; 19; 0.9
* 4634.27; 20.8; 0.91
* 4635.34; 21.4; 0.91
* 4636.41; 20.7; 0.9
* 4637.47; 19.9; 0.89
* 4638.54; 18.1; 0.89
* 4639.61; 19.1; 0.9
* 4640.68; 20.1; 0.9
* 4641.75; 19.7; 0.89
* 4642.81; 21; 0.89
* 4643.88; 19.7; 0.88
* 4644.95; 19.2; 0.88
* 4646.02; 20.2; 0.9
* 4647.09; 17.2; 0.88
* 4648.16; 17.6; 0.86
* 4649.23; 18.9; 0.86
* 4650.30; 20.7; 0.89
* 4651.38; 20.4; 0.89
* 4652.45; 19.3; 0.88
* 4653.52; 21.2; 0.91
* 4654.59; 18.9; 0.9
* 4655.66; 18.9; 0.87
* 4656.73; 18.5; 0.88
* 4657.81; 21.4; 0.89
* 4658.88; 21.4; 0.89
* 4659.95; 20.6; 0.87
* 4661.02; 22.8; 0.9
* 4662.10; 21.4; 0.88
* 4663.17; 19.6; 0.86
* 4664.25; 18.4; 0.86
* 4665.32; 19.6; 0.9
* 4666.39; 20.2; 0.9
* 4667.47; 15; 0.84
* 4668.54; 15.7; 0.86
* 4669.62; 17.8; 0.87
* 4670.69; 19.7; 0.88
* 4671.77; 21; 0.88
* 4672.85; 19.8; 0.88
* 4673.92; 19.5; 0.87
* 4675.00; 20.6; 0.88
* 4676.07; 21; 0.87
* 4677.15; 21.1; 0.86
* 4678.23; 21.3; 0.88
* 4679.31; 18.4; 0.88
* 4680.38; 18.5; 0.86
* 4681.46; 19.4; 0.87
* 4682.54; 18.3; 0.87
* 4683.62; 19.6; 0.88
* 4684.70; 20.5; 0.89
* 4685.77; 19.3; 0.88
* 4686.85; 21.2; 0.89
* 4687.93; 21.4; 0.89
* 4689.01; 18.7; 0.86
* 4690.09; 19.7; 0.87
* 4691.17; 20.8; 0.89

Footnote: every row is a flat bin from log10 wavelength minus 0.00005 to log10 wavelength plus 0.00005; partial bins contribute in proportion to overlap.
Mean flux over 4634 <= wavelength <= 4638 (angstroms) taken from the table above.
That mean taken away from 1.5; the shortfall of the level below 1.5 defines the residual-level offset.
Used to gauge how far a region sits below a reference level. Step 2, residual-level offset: -19.2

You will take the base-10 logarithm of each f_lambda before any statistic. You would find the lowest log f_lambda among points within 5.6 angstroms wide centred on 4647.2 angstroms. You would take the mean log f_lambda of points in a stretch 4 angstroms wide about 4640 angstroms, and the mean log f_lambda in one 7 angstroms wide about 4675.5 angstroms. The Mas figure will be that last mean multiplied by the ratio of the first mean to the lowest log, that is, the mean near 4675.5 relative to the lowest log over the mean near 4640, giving 1.36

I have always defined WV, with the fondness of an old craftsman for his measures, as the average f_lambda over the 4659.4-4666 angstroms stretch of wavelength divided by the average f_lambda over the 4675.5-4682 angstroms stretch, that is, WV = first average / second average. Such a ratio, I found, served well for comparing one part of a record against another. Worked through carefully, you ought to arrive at 1.02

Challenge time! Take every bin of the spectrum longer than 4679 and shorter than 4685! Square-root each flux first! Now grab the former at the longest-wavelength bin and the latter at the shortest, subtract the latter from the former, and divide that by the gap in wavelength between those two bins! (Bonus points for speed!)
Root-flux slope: 0.04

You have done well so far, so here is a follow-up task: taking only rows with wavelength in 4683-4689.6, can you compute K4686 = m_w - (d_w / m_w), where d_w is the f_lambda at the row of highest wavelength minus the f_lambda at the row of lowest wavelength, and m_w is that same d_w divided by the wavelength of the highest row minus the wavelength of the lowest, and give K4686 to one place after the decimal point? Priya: -5.6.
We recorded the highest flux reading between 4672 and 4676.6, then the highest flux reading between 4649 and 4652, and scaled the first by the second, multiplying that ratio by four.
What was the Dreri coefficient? 4.06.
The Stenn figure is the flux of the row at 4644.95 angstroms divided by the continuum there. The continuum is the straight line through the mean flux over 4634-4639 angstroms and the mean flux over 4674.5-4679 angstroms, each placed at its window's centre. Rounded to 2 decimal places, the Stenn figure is 0.94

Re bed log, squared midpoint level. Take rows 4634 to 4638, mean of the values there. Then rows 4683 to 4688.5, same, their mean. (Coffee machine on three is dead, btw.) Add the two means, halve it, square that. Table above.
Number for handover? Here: 422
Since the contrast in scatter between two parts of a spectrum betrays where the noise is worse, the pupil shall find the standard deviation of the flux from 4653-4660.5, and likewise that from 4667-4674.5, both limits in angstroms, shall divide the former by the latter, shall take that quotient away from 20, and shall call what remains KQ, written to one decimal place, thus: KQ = 19.4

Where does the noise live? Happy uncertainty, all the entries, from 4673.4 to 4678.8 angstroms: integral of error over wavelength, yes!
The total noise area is 4.7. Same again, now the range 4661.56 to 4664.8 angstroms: 2.8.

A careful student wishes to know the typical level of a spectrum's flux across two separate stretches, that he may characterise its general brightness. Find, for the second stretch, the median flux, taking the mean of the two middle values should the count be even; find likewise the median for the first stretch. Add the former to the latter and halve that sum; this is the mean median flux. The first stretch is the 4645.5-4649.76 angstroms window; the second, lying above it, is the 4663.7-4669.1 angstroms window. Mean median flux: 18.3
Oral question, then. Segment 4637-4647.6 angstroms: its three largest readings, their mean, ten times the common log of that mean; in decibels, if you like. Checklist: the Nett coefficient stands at 13.1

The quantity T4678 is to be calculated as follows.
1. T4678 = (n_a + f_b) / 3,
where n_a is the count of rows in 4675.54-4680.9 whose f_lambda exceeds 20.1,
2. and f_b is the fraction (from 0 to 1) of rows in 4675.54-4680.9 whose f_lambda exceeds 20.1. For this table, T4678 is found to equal 1.2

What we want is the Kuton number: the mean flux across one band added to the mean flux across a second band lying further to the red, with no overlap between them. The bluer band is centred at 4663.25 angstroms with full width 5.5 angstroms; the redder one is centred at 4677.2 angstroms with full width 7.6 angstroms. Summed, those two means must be 40.4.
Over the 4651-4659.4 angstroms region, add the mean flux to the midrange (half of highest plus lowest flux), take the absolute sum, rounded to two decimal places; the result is 39.95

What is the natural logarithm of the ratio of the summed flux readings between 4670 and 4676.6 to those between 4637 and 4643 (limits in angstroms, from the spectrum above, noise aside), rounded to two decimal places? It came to 0.03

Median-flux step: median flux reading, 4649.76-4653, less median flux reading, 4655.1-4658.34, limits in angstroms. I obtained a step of 1.5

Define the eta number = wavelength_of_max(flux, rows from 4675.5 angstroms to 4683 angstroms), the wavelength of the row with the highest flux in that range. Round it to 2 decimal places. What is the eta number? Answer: 4678.23 angstroms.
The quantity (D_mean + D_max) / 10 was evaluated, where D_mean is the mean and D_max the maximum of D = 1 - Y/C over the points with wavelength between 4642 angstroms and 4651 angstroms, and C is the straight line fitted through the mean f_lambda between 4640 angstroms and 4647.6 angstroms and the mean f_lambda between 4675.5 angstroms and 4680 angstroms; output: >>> 0.014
